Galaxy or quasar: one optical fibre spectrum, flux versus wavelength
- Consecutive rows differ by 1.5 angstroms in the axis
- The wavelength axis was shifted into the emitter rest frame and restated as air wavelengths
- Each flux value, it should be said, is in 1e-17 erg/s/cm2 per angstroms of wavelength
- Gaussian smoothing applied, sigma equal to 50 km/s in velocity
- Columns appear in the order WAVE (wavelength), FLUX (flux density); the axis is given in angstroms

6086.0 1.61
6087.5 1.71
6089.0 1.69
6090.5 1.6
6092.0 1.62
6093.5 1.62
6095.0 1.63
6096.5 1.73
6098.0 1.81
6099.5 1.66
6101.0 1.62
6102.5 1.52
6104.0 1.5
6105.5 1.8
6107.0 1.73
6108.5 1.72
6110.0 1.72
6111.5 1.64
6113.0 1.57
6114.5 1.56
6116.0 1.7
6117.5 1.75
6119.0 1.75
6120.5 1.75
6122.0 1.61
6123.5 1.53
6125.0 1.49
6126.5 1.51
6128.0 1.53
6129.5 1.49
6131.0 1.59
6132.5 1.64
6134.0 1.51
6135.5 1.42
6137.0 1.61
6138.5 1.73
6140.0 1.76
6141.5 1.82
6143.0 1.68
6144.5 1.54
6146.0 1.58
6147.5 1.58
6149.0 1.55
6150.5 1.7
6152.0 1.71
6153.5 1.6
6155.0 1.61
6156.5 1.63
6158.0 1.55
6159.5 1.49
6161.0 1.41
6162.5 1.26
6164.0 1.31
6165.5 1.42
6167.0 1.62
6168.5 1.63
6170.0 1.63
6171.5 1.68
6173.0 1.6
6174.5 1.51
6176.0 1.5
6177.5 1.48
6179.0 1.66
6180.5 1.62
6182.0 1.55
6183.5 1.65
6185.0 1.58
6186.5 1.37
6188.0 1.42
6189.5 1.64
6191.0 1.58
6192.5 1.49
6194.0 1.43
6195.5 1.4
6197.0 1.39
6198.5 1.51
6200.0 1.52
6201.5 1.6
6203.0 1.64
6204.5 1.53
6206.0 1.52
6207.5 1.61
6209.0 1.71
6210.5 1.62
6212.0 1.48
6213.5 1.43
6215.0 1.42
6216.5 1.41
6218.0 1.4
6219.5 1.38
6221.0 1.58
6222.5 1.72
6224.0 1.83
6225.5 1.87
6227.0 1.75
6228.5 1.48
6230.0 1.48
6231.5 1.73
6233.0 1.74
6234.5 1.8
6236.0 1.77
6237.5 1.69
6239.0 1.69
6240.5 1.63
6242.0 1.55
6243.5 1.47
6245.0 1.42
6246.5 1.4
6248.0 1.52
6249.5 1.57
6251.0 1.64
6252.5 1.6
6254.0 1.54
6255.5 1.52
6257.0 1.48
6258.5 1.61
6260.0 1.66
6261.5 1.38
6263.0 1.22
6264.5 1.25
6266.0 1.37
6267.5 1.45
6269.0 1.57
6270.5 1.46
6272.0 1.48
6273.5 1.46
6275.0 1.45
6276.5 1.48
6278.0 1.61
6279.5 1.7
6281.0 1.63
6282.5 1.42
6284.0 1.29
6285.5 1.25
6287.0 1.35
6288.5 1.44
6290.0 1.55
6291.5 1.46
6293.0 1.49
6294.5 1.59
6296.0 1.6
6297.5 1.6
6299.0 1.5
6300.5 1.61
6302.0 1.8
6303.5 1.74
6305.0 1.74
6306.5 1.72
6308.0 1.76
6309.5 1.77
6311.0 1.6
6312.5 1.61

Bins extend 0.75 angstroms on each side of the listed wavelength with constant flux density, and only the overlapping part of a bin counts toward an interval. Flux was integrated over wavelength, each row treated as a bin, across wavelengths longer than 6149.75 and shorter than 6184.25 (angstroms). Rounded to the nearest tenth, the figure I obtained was 53.7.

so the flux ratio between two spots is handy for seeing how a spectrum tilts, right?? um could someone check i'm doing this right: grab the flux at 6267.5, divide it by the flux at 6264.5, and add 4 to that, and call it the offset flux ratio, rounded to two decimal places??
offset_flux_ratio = 5.16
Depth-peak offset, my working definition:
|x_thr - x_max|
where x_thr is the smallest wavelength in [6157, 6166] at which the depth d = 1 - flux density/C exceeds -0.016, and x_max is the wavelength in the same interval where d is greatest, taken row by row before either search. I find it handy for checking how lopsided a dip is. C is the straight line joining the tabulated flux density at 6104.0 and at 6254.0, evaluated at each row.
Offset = 3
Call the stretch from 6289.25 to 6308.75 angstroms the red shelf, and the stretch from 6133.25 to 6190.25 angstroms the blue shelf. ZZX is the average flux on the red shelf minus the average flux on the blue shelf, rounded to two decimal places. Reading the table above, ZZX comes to 0.06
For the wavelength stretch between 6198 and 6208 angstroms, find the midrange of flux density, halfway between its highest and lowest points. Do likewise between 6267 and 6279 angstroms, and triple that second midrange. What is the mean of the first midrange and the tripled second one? 3.08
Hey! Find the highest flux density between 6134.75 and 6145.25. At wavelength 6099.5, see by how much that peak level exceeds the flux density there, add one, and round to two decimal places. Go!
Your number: 1.16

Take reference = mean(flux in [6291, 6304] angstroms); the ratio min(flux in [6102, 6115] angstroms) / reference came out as 0.938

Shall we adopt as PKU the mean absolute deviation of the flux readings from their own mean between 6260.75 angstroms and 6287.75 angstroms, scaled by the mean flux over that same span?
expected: 0.073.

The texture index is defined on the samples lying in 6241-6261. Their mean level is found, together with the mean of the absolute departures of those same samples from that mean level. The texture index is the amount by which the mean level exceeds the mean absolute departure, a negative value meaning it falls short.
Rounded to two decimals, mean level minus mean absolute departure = 1.47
